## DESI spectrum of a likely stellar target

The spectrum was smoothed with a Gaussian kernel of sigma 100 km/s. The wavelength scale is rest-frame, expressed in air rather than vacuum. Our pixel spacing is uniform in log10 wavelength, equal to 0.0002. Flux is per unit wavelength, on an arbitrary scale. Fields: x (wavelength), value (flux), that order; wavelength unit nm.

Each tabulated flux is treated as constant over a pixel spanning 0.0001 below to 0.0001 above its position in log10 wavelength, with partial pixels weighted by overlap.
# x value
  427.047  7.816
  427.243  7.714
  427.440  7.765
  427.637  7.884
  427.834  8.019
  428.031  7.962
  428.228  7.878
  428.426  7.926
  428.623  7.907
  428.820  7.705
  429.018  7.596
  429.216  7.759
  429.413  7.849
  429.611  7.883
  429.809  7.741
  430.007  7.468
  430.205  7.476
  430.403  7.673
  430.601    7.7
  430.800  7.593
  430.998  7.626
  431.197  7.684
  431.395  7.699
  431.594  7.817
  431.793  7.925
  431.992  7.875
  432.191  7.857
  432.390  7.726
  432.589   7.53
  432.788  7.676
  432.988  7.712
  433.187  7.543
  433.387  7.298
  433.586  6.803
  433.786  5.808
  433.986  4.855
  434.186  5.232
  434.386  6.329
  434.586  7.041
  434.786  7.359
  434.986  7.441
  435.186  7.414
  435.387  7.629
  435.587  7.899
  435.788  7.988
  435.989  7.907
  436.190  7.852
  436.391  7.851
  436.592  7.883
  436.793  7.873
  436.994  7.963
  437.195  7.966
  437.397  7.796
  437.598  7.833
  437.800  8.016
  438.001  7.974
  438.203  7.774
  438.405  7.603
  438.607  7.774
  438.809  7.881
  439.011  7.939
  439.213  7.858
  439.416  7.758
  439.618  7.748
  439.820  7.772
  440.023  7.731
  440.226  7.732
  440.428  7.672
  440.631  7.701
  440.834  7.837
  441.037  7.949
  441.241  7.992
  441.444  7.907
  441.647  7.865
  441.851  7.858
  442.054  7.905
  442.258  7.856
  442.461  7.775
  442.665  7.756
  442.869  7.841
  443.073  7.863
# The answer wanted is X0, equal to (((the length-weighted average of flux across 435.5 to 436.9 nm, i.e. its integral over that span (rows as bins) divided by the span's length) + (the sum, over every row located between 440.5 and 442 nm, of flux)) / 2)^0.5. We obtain 5.61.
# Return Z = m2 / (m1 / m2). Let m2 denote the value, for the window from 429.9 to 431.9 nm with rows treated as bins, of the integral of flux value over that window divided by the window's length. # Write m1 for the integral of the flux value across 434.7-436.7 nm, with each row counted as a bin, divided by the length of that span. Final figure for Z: 7.61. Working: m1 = 7.73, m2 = 7.67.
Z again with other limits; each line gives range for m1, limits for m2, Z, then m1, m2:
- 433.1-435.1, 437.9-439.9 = 9.28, 6.57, 7.81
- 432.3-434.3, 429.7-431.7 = 8.59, 6.81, 7.65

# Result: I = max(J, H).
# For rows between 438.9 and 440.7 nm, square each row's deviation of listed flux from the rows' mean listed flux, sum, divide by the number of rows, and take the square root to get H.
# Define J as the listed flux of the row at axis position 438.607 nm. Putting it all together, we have 7.77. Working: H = 0.08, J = 7.774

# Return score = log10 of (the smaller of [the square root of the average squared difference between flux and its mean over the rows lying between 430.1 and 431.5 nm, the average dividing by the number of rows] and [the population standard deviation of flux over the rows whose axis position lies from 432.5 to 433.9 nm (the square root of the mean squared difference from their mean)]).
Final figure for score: -1.13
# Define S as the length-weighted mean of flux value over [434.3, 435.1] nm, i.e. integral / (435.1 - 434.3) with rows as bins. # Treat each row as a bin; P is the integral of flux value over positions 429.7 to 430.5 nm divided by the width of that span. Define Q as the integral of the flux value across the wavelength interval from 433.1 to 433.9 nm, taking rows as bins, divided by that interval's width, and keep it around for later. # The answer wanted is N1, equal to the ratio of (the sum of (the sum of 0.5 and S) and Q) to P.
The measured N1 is 1.89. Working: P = 7.59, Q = 6.81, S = 7.07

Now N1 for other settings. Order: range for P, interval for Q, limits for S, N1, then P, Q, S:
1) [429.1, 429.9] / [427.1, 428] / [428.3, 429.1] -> 2.07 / 7.80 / 7.86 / 7.79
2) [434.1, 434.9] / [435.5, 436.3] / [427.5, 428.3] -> 2.50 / 6.53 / 7.90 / 7.93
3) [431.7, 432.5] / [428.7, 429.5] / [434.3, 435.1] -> 1.95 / 7.84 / 7.73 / 7.07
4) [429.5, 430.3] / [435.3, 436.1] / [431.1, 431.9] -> 2.11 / 7.64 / 7.86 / 7.78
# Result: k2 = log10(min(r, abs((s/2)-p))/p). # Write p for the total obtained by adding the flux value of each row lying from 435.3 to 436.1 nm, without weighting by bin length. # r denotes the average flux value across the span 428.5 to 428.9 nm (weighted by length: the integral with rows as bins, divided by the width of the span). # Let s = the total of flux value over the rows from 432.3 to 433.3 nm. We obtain -0.60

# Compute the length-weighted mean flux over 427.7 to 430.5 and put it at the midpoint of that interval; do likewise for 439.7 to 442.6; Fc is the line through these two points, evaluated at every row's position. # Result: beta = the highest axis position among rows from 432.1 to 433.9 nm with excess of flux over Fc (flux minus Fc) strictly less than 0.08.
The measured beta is 433.786 nm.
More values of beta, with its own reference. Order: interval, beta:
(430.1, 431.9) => 431.594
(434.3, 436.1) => 435.387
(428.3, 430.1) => 430.007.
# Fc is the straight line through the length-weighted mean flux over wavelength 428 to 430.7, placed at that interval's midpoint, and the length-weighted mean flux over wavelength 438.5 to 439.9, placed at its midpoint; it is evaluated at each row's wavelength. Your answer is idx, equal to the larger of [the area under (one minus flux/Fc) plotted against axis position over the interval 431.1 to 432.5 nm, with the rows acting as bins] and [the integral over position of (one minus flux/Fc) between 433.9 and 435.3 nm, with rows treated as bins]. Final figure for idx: 0.22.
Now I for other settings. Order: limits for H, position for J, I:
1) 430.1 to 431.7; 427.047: 7.82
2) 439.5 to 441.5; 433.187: 7.54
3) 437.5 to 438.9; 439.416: 7.76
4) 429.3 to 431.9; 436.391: 7.85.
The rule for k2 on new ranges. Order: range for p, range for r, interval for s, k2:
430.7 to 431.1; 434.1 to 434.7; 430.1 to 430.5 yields -0.39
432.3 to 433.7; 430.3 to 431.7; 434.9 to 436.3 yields -0.83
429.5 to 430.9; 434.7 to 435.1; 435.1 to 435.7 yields -0.86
